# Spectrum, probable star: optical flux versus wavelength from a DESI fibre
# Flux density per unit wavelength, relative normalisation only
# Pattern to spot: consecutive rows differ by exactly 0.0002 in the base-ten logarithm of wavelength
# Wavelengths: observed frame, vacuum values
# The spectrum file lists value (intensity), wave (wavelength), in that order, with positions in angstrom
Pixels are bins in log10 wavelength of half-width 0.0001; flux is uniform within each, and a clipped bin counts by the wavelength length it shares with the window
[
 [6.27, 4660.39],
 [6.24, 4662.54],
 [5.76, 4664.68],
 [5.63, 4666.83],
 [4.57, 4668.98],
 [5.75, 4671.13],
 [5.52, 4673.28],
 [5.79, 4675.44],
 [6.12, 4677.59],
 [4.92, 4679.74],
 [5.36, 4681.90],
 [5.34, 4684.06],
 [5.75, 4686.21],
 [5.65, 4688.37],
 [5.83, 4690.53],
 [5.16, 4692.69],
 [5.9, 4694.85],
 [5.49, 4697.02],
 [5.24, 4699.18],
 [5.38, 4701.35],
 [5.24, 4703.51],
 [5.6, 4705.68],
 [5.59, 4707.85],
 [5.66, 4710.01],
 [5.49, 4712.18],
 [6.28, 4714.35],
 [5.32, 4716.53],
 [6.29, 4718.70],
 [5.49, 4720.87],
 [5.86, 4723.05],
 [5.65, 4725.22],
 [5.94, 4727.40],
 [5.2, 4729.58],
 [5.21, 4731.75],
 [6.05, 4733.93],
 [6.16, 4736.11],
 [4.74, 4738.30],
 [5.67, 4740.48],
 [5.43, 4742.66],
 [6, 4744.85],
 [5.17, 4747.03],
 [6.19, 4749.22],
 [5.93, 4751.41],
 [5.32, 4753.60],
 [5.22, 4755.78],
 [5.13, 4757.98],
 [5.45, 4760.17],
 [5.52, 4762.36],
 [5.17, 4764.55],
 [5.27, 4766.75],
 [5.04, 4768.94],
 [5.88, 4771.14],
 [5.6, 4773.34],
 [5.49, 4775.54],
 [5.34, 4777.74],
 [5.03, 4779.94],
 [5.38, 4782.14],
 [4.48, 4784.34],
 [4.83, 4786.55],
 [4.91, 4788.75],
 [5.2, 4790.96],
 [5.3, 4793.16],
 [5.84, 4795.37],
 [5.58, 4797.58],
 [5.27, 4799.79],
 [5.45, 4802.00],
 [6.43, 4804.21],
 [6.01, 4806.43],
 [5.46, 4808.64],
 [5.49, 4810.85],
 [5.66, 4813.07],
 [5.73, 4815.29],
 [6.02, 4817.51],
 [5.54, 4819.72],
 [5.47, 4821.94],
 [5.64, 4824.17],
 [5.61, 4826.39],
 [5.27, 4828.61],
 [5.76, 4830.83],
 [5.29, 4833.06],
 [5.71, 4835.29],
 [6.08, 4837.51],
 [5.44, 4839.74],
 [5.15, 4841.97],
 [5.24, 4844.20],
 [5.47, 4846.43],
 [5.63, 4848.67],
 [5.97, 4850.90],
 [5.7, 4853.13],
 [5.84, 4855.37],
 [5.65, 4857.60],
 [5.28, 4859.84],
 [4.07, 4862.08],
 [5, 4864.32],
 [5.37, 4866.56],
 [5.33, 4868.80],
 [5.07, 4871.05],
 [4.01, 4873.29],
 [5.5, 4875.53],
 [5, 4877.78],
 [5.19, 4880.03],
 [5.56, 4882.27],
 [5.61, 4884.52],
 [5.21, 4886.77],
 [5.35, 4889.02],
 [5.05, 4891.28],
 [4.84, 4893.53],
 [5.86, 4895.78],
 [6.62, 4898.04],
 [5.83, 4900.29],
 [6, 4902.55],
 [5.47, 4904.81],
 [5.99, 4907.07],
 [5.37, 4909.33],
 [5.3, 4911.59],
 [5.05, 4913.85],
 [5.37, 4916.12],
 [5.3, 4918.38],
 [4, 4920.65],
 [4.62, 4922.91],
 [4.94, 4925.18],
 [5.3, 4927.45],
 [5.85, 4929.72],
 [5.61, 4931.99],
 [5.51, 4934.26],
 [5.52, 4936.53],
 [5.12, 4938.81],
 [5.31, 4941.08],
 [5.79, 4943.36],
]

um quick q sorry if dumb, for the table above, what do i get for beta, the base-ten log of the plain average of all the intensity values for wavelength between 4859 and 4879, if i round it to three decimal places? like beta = 0.695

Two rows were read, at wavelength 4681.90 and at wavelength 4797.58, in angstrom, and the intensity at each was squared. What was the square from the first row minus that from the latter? -2.4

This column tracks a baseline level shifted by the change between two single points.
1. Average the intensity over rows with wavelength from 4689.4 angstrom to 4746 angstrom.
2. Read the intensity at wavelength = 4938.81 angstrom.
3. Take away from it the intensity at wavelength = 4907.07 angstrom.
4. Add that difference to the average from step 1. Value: 4.7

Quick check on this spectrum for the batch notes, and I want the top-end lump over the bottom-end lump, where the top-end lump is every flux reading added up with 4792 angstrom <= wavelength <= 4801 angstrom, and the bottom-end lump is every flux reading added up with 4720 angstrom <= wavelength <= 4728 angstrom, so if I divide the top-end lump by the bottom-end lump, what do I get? 0.96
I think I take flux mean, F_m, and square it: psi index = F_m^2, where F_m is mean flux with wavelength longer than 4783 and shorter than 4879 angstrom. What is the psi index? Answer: 29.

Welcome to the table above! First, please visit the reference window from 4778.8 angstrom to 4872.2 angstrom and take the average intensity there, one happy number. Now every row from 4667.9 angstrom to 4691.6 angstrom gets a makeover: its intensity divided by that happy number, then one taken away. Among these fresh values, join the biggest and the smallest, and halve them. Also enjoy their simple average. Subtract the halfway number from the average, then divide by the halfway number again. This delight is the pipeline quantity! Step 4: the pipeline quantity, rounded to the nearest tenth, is -1.7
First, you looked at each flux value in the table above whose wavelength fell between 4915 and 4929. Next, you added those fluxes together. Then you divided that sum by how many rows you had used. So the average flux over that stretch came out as 4.9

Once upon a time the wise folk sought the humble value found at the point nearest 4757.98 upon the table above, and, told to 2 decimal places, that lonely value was 5.13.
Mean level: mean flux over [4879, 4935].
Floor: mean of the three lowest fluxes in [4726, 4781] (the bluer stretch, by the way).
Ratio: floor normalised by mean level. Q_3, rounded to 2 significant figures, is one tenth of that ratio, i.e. 0.092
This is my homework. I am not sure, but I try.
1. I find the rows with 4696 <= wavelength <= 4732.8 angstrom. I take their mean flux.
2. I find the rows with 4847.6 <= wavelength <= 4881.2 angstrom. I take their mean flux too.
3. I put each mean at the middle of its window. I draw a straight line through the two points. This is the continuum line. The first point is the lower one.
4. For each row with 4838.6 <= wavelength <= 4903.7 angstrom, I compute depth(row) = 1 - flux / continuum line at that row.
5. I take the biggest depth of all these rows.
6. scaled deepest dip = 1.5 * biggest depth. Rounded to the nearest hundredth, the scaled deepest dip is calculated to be 0.35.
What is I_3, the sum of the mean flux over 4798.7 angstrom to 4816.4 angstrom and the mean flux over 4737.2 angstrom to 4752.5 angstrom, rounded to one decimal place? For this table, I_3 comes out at 11.3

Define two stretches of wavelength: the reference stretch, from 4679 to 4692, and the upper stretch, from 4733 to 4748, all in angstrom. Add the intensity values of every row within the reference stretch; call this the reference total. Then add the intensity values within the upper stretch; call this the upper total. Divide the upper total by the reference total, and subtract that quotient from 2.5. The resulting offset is 1.3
